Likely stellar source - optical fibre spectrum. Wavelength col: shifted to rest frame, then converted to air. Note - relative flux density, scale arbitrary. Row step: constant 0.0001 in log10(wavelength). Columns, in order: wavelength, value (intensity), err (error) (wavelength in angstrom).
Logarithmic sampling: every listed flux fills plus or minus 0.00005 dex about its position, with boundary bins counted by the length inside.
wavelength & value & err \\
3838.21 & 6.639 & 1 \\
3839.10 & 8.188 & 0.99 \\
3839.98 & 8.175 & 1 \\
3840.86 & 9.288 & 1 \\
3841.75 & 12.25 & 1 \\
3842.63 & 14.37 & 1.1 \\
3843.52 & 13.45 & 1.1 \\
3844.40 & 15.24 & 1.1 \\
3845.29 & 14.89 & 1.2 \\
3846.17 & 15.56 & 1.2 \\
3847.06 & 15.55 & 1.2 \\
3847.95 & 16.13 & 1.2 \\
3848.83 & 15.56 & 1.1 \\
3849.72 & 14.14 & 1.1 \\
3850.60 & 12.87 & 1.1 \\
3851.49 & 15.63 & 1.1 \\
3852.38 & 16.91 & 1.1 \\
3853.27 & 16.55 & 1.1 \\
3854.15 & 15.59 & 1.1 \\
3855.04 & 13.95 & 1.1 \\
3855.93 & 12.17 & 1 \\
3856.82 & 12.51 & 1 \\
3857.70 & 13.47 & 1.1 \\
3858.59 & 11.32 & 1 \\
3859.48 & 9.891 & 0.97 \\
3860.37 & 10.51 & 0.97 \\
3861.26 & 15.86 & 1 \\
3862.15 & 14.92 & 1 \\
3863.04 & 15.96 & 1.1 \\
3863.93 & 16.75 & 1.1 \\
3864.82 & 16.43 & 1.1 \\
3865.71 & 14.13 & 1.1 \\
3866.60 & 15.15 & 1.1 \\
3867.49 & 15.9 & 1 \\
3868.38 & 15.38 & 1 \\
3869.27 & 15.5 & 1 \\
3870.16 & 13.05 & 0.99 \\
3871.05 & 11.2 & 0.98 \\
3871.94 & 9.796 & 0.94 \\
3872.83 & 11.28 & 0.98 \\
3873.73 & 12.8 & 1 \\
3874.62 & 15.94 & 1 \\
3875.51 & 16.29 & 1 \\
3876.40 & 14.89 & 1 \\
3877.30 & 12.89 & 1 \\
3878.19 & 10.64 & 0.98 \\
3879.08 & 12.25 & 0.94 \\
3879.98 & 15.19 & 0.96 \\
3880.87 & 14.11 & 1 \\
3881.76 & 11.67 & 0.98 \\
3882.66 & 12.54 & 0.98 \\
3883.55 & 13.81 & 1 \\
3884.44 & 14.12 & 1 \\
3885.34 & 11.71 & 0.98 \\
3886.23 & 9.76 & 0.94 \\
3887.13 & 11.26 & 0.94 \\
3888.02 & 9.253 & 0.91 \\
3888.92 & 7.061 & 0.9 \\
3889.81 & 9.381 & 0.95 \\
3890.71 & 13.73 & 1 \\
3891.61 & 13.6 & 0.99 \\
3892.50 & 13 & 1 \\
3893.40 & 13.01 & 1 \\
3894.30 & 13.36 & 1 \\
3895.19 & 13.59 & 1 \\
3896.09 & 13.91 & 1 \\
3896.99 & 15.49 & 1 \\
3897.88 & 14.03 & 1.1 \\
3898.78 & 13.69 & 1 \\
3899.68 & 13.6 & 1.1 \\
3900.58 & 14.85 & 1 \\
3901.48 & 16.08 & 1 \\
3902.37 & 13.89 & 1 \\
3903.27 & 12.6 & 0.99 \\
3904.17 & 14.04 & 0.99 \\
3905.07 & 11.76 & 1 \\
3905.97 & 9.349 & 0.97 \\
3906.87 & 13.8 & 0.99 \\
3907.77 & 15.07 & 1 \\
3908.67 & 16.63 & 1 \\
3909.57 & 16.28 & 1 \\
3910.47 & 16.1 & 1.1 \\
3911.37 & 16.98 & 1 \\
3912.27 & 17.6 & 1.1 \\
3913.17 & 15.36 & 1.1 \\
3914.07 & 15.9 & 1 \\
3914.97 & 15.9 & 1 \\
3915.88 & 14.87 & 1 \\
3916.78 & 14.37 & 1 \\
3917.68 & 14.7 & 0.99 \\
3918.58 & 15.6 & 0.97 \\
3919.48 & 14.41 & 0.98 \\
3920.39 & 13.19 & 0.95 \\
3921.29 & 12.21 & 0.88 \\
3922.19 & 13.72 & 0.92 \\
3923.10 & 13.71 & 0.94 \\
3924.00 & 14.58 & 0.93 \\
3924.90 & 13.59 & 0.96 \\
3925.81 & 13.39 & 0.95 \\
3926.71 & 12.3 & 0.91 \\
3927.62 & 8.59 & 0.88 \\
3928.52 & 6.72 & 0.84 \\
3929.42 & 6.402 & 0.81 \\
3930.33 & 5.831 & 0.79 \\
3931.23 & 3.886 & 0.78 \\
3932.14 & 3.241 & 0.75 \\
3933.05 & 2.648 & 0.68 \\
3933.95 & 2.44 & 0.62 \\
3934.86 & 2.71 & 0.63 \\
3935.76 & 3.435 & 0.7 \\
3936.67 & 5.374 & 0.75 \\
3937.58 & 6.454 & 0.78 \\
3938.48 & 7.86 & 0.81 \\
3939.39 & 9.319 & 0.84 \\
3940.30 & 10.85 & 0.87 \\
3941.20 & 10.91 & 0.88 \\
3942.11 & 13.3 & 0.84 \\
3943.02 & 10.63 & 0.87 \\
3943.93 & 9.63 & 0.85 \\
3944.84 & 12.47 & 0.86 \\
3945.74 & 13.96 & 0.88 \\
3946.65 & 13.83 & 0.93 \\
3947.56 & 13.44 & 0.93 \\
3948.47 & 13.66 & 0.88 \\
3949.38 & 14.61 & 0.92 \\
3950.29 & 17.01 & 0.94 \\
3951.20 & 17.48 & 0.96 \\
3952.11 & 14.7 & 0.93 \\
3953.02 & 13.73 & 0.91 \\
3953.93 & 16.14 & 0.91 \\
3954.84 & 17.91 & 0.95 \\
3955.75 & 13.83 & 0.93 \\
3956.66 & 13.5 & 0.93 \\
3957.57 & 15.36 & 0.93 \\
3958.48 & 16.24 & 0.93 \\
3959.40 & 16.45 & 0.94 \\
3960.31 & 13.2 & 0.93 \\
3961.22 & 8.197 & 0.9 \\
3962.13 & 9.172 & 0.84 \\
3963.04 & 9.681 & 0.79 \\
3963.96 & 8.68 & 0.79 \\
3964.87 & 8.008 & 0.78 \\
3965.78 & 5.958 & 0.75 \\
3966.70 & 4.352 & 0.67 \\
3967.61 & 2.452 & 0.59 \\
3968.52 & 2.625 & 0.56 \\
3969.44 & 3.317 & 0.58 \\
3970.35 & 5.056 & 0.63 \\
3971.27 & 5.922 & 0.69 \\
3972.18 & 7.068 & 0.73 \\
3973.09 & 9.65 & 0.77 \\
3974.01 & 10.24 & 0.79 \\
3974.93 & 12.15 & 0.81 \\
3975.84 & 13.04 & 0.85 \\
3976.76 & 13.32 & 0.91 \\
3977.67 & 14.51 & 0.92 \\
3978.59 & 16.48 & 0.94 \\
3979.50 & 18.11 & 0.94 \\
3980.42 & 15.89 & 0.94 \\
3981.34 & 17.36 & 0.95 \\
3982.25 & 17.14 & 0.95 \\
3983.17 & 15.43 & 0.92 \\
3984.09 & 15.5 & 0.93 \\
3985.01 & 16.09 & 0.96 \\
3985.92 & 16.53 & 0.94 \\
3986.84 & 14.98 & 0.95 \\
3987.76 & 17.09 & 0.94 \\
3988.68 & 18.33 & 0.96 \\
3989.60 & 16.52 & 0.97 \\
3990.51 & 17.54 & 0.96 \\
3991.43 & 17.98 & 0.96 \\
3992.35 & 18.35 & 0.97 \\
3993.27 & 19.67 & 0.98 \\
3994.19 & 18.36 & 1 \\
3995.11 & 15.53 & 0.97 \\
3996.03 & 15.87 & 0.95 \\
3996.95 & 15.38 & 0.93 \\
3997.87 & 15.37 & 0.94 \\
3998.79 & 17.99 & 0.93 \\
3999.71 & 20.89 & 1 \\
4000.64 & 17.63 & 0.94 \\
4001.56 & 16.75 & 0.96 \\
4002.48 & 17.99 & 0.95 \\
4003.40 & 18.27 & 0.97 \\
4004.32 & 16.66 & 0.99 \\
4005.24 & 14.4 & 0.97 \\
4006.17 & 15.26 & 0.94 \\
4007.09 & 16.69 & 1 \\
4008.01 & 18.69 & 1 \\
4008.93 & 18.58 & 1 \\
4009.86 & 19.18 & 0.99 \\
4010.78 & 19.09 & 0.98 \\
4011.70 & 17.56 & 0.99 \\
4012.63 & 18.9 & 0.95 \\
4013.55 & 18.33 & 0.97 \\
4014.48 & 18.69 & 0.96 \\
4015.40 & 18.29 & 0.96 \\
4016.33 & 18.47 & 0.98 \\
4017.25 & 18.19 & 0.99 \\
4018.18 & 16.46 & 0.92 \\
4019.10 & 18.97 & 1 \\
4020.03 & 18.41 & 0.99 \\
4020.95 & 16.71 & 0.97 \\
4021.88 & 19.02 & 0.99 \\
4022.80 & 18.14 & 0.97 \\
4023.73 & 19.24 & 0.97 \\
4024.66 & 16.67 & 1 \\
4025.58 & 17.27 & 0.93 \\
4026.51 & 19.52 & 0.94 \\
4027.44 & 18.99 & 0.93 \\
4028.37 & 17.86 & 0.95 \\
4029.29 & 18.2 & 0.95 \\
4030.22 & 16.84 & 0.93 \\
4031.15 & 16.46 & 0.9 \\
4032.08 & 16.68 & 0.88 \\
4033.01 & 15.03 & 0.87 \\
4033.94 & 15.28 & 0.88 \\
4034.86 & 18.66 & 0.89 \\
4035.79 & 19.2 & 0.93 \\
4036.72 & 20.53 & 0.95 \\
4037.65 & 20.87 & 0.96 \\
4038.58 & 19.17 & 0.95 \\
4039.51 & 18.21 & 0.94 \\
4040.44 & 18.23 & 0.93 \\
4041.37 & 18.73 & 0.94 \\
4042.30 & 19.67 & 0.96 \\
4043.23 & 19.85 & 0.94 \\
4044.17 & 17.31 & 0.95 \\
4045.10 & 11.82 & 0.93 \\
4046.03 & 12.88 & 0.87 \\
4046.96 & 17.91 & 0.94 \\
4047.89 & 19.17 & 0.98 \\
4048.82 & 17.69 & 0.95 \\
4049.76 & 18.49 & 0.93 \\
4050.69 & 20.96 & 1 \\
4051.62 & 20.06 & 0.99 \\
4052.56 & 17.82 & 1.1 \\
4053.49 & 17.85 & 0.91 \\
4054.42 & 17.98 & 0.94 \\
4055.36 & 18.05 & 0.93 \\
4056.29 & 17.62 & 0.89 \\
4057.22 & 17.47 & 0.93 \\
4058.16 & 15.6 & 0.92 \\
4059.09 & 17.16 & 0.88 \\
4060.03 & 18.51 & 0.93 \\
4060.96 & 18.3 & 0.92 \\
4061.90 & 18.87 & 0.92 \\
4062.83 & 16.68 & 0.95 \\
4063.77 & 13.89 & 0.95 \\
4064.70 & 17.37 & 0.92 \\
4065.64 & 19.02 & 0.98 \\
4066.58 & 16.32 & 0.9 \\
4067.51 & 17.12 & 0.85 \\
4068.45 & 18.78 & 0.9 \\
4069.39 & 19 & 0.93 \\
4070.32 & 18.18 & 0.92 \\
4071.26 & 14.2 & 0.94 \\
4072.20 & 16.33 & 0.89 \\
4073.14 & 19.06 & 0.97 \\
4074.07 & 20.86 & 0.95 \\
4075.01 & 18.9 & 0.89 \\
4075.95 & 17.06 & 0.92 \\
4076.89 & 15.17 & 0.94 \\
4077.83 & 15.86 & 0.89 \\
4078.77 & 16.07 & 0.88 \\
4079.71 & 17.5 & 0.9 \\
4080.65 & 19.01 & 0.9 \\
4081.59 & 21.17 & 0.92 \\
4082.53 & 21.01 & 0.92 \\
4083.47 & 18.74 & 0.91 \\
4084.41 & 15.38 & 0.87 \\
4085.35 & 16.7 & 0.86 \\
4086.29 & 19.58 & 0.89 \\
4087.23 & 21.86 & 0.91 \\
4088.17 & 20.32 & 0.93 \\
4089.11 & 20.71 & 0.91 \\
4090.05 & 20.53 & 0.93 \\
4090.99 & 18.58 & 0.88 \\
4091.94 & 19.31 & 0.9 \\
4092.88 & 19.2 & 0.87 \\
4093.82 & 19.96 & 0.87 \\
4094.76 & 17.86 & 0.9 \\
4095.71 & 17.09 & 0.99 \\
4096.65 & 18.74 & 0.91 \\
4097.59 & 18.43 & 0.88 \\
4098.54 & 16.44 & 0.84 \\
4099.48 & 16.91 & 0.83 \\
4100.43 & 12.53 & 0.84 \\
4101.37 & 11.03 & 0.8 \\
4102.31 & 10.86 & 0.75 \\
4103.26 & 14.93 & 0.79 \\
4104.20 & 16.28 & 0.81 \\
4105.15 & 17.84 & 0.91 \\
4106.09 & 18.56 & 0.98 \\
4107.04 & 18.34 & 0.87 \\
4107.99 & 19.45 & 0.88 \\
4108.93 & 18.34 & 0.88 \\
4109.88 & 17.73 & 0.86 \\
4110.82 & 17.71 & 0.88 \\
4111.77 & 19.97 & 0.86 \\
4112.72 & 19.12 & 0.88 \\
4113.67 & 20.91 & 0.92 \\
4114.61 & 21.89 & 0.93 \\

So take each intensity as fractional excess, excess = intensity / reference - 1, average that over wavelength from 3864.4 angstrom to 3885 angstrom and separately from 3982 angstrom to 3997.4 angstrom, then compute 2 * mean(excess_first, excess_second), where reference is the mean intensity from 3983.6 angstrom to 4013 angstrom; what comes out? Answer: -0.24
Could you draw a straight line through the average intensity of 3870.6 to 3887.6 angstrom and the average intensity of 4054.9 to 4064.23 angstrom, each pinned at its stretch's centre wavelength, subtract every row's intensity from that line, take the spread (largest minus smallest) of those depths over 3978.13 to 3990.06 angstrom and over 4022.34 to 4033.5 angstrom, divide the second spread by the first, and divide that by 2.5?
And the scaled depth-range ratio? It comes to 0.6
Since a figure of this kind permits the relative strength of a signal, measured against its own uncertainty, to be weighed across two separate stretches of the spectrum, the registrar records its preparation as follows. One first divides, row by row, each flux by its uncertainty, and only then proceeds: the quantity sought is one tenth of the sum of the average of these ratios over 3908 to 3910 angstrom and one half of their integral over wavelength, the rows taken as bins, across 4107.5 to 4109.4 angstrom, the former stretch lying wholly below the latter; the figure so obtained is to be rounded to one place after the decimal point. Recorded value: 3.7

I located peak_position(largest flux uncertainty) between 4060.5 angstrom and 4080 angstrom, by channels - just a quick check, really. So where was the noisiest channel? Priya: 4065.64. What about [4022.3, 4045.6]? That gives 4024.66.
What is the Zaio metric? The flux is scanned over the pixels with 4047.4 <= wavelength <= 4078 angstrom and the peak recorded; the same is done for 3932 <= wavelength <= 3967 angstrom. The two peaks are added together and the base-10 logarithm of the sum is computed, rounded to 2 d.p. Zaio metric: 1.59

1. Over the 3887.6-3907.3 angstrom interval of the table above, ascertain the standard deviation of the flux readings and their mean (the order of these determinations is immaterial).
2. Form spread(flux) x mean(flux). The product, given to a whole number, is 28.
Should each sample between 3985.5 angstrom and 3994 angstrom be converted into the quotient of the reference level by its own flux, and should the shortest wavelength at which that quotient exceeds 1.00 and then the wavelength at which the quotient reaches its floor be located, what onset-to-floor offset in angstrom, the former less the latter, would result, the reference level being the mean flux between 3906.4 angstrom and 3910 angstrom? -6.4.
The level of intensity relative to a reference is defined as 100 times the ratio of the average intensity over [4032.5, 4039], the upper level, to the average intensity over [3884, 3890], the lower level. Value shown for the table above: 177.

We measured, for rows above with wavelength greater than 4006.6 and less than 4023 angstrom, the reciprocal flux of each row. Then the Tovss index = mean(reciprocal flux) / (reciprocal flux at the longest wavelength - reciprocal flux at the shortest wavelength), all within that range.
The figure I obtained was -11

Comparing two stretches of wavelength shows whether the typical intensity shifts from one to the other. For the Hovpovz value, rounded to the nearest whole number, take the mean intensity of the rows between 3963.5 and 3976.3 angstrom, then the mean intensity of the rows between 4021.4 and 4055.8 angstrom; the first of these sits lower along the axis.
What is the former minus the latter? -11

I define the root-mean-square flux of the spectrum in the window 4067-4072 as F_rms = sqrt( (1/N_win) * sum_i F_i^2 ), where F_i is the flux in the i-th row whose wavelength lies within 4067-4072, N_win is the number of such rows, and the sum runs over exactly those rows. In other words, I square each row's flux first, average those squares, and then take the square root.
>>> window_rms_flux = 17.5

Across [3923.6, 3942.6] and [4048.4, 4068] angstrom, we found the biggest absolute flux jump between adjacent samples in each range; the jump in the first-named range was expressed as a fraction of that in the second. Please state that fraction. 1.1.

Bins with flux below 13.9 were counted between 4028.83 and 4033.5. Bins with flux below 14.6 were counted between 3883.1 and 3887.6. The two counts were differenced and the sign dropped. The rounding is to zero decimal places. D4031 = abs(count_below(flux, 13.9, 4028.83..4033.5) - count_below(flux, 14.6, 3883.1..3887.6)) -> 5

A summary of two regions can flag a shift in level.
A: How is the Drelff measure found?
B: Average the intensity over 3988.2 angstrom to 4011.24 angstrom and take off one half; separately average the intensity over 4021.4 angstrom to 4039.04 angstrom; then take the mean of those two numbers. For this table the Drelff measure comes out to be 18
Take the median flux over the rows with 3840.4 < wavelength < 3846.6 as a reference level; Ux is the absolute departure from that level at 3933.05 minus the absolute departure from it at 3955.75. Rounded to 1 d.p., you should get 11.2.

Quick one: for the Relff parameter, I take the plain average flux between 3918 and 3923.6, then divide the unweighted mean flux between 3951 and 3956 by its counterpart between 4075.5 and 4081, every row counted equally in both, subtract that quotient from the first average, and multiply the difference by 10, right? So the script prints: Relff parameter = 129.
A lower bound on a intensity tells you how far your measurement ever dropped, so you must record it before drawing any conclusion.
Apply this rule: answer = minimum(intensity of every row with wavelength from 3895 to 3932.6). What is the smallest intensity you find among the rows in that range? 3.241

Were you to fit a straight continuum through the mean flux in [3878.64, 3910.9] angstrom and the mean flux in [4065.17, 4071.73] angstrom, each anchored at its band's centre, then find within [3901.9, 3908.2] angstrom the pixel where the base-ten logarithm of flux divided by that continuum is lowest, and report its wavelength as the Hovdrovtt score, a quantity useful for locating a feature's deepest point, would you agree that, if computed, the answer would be 3905.97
